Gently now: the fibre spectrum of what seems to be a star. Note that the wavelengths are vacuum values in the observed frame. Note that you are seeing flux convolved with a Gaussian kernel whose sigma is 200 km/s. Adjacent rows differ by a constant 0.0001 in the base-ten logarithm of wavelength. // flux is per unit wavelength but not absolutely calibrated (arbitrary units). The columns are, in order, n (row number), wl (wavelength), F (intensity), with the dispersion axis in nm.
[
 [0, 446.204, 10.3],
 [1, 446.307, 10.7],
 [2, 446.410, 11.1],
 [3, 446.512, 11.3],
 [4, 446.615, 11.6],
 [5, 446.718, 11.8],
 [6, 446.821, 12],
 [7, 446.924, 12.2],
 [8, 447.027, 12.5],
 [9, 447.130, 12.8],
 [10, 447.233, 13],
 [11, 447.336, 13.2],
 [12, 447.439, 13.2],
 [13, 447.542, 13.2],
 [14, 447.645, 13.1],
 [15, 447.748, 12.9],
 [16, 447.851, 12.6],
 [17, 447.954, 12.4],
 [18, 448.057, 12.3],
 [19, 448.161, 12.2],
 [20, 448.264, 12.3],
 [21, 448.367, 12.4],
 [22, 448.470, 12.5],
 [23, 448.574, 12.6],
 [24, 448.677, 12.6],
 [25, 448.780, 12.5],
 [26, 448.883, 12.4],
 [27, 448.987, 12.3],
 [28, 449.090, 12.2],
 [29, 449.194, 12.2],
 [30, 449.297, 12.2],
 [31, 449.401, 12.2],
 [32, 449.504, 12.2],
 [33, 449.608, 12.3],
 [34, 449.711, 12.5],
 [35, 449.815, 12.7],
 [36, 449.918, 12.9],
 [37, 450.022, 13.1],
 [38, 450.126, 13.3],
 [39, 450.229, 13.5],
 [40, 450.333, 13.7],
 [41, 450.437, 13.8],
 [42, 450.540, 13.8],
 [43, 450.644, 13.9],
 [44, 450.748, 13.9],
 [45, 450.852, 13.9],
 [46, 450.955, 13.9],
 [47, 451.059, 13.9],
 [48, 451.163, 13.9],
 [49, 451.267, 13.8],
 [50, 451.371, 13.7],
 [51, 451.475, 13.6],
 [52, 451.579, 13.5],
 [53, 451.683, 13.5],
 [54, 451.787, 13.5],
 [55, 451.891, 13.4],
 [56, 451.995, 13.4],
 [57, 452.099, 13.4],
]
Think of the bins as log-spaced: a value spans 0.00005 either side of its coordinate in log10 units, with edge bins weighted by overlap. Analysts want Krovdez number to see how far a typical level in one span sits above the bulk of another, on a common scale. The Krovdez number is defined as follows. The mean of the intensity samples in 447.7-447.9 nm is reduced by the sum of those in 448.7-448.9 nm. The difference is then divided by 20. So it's -0.61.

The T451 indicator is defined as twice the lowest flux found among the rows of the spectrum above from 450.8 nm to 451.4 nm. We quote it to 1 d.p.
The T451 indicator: 27.4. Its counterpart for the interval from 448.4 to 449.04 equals 24.6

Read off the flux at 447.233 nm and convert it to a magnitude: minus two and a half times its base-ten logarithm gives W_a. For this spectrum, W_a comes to -2.78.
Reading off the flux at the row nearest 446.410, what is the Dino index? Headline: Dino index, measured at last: 11.1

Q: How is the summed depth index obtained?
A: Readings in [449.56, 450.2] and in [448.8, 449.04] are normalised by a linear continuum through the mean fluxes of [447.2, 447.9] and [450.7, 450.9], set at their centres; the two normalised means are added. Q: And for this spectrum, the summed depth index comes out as 1.86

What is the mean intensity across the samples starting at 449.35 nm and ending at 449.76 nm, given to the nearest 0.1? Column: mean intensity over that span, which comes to 12.3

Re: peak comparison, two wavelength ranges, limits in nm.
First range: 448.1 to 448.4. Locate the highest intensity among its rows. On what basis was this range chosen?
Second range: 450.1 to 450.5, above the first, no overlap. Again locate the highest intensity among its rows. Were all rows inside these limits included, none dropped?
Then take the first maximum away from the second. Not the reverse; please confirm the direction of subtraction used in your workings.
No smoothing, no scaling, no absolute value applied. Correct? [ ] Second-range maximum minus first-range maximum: 1.40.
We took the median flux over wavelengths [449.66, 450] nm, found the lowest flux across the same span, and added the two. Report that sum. 25.2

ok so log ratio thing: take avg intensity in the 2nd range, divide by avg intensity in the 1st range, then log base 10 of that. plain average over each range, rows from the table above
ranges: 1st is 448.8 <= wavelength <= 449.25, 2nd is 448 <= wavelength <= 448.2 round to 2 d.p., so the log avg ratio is 0.00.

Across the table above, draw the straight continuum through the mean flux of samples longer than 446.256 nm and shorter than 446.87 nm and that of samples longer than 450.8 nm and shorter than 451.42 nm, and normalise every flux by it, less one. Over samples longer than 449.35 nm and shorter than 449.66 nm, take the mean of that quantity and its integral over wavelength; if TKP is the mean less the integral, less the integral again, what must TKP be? -0.022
